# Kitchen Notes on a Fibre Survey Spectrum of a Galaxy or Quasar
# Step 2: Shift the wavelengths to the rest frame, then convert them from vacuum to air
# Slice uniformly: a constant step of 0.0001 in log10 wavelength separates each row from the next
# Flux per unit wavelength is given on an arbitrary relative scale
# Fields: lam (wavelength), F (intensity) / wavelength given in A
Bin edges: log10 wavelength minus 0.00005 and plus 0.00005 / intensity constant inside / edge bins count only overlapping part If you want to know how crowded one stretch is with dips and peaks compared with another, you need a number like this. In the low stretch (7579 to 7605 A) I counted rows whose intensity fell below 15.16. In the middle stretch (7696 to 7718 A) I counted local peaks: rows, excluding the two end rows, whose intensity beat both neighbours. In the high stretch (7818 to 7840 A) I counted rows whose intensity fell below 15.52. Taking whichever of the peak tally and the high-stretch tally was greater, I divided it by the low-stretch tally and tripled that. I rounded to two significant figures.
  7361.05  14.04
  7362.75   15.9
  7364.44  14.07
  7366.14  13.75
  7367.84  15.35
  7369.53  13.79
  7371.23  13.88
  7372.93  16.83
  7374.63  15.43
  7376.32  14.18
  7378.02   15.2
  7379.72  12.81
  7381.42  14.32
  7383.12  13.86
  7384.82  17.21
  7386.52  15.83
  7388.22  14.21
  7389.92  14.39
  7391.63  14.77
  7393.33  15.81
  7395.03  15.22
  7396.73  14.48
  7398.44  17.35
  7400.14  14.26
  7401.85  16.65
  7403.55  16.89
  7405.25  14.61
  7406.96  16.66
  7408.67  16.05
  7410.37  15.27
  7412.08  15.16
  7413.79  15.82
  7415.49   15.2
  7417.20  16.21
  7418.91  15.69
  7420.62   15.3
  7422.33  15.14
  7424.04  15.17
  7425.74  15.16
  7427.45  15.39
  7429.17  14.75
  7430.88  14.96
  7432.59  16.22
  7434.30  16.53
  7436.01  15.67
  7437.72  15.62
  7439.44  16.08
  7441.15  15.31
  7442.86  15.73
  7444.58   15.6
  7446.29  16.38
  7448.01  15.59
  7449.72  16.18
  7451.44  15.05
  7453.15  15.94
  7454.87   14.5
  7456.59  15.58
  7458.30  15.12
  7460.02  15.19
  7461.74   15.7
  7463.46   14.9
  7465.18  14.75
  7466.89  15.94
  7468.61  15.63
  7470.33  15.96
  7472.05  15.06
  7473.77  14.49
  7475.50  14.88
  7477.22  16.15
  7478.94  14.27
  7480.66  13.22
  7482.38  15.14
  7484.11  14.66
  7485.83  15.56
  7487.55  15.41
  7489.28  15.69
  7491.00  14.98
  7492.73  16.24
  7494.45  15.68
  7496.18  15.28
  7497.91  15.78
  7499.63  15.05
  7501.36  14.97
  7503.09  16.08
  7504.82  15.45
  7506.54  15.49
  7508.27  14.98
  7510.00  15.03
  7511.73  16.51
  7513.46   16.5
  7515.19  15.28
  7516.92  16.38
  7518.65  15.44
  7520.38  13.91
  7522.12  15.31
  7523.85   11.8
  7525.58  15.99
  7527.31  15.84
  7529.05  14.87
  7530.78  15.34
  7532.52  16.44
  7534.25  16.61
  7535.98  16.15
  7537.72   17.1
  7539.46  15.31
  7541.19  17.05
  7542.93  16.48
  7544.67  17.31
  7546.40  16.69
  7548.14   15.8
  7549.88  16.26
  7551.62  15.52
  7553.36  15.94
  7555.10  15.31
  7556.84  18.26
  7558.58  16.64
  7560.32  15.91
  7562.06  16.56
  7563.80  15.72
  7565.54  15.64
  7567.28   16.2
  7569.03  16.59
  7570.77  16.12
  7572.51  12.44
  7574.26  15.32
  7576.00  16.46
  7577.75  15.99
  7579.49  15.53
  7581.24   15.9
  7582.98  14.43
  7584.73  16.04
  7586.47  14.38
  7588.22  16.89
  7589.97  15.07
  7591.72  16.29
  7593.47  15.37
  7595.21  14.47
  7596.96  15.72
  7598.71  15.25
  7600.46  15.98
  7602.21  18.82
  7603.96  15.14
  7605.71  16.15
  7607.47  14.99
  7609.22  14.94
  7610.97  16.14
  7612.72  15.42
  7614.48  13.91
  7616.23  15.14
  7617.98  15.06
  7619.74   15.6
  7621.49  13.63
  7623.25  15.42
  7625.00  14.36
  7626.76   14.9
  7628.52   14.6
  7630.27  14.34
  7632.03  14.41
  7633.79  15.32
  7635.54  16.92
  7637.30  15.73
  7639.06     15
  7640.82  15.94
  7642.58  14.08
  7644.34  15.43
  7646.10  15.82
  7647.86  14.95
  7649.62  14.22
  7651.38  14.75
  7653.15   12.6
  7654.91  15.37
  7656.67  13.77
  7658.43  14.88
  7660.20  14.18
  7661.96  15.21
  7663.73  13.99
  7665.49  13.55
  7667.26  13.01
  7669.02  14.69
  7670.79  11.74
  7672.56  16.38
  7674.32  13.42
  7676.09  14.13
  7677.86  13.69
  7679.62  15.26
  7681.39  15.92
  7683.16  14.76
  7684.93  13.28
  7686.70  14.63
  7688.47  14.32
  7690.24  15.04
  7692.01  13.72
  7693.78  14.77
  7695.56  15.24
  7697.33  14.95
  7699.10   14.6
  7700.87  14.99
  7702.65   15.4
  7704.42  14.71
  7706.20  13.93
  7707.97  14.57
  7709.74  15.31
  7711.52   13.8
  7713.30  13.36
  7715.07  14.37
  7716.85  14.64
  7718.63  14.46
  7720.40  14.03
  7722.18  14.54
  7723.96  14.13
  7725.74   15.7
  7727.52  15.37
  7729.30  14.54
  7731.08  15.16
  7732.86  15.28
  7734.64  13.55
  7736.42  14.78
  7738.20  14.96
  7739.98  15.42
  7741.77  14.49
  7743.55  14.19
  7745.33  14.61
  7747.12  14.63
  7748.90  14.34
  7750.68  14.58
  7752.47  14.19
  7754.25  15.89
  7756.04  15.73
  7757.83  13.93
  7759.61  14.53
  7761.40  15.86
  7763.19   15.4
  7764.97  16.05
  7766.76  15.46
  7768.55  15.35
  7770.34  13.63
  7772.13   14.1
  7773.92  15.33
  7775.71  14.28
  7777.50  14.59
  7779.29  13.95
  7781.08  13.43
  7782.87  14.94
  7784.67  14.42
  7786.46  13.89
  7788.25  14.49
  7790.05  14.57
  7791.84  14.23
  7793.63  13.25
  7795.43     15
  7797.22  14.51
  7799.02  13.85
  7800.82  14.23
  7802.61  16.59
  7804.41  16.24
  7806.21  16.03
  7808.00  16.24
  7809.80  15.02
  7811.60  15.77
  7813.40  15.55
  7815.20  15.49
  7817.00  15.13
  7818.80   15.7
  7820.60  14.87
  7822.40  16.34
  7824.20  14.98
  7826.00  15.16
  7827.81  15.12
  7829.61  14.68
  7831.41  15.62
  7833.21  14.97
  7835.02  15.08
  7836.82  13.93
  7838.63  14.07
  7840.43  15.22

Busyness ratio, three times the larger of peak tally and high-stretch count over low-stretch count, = 5.4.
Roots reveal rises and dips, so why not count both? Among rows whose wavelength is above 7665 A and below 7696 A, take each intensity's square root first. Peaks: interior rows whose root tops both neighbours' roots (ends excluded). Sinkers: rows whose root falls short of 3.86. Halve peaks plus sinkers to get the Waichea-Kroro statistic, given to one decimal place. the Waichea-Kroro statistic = 9.5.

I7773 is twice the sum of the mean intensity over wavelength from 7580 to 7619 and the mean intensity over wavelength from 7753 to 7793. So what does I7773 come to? 60.5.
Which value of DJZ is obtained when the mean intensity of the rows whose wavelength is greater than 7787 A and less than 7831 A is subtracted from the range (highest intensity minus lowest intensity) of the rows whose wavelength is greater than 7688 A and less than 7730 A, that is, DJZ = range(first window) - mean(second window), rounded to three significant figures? -12.8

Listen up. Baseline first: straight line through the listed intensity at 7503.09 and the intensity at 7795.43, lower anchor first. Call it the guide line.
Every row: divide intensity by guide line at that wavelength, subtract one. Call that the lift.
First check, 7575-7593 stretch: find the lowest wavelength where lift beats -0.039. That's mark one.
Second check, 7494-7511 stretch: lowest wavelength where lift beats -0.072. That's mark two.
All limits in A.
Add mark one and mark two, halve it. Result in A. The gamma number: 7535.2 A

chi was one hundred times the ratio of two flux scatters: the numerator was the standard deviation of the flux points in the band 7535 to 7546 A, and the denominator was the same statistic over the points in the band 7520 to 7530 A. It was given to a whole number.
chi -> 48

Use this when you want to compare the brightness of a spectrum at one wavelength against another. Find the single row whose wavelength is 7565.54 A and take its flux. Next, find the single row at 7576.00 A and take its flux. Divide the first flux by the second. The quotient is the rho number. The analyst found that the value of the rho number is 0.95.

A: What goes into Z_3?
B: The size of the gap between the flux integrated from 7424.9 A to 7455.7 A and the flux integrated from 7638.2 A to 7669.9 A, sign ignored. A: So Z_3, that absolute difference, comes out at 20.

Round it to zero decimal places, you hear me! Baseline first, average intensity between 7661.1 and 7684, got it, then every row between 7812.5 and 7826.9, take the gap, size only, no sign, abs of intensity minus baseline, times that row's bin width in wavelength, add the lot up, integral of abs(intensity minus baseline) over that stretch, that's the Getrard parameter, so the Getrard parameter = 16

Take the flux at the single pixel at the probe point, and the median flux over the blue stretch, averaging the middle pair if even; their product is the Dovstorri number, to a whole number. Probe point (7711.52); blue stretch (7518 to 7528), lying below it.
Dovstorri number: 212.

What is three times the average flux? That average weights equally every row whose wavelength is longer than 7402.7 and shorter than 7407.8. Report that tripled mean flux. 48.2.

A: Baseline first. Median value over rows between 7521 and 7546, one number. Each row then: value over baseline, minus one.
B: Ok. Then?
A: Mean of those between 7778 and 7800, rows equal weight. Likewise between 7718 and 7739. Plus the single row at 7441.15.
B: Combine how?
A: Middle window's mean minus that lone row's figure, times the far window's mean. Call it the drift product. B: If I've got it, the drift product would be 0.0043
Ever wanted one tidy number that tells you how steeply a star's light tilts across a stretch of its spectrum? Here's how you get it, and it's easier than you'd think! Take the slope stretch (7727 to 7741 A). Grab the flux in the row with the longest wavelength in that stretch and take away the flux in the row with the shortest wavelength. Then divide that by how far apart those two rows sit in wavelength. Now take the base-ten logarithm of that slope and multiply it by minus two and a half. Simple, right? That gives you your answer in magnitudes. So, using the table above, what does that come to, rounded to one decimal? 6.0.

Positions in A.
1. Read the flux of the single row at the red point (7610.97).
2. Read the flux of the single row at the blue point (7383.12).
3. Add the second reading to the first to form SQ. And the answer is 30.0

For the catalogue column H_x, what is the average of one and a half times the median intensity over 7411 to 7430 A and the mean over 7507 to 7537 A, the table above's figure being 19.1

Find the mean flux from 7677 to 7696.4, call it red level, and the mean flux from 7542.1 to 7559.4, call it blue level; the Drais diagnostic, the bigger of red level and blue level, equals 16.4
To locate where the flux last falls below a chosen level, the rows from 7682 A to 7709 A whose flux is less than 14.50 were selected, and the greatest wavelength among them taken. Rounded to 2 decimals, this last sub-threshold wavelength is 7706.20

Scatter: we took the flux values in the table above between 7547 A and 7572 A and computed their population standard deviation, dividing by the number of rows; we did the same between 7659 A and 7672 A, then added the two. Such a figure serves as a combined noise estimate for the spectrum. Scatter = 1.76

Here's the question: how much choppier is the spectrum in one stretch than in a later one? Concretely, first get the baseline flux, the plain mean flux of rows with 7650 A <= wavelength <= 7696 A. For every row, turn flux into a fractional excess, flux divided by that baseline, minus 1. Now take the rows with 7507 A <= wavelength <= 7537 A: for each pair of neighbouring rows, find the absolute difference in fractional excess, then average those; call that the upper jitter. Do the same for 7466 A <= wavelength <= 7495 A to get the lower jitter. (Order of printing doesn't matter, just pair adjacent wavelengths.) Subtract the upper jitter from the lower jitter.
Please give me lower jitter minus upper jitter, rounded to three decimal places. -0.025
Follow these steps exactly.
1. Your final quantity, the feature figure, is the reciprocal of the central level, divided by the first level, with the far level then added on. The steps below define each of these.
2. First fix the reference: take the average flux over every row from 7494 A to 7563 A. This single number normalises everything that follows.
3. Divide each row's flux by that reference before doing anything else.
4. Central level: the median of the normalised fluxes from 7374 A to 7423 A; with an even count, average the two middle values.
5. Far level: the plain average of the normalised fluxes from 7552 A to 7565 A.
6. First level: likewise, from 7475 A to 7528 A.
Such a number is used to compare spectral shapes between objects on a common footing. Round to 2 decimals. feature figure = 2.11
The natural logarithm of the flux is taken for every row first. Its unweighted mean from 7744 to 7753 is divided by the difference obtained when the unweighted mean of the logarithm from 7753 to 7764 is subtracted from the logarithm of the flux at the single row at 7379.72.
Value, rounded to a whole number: -16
